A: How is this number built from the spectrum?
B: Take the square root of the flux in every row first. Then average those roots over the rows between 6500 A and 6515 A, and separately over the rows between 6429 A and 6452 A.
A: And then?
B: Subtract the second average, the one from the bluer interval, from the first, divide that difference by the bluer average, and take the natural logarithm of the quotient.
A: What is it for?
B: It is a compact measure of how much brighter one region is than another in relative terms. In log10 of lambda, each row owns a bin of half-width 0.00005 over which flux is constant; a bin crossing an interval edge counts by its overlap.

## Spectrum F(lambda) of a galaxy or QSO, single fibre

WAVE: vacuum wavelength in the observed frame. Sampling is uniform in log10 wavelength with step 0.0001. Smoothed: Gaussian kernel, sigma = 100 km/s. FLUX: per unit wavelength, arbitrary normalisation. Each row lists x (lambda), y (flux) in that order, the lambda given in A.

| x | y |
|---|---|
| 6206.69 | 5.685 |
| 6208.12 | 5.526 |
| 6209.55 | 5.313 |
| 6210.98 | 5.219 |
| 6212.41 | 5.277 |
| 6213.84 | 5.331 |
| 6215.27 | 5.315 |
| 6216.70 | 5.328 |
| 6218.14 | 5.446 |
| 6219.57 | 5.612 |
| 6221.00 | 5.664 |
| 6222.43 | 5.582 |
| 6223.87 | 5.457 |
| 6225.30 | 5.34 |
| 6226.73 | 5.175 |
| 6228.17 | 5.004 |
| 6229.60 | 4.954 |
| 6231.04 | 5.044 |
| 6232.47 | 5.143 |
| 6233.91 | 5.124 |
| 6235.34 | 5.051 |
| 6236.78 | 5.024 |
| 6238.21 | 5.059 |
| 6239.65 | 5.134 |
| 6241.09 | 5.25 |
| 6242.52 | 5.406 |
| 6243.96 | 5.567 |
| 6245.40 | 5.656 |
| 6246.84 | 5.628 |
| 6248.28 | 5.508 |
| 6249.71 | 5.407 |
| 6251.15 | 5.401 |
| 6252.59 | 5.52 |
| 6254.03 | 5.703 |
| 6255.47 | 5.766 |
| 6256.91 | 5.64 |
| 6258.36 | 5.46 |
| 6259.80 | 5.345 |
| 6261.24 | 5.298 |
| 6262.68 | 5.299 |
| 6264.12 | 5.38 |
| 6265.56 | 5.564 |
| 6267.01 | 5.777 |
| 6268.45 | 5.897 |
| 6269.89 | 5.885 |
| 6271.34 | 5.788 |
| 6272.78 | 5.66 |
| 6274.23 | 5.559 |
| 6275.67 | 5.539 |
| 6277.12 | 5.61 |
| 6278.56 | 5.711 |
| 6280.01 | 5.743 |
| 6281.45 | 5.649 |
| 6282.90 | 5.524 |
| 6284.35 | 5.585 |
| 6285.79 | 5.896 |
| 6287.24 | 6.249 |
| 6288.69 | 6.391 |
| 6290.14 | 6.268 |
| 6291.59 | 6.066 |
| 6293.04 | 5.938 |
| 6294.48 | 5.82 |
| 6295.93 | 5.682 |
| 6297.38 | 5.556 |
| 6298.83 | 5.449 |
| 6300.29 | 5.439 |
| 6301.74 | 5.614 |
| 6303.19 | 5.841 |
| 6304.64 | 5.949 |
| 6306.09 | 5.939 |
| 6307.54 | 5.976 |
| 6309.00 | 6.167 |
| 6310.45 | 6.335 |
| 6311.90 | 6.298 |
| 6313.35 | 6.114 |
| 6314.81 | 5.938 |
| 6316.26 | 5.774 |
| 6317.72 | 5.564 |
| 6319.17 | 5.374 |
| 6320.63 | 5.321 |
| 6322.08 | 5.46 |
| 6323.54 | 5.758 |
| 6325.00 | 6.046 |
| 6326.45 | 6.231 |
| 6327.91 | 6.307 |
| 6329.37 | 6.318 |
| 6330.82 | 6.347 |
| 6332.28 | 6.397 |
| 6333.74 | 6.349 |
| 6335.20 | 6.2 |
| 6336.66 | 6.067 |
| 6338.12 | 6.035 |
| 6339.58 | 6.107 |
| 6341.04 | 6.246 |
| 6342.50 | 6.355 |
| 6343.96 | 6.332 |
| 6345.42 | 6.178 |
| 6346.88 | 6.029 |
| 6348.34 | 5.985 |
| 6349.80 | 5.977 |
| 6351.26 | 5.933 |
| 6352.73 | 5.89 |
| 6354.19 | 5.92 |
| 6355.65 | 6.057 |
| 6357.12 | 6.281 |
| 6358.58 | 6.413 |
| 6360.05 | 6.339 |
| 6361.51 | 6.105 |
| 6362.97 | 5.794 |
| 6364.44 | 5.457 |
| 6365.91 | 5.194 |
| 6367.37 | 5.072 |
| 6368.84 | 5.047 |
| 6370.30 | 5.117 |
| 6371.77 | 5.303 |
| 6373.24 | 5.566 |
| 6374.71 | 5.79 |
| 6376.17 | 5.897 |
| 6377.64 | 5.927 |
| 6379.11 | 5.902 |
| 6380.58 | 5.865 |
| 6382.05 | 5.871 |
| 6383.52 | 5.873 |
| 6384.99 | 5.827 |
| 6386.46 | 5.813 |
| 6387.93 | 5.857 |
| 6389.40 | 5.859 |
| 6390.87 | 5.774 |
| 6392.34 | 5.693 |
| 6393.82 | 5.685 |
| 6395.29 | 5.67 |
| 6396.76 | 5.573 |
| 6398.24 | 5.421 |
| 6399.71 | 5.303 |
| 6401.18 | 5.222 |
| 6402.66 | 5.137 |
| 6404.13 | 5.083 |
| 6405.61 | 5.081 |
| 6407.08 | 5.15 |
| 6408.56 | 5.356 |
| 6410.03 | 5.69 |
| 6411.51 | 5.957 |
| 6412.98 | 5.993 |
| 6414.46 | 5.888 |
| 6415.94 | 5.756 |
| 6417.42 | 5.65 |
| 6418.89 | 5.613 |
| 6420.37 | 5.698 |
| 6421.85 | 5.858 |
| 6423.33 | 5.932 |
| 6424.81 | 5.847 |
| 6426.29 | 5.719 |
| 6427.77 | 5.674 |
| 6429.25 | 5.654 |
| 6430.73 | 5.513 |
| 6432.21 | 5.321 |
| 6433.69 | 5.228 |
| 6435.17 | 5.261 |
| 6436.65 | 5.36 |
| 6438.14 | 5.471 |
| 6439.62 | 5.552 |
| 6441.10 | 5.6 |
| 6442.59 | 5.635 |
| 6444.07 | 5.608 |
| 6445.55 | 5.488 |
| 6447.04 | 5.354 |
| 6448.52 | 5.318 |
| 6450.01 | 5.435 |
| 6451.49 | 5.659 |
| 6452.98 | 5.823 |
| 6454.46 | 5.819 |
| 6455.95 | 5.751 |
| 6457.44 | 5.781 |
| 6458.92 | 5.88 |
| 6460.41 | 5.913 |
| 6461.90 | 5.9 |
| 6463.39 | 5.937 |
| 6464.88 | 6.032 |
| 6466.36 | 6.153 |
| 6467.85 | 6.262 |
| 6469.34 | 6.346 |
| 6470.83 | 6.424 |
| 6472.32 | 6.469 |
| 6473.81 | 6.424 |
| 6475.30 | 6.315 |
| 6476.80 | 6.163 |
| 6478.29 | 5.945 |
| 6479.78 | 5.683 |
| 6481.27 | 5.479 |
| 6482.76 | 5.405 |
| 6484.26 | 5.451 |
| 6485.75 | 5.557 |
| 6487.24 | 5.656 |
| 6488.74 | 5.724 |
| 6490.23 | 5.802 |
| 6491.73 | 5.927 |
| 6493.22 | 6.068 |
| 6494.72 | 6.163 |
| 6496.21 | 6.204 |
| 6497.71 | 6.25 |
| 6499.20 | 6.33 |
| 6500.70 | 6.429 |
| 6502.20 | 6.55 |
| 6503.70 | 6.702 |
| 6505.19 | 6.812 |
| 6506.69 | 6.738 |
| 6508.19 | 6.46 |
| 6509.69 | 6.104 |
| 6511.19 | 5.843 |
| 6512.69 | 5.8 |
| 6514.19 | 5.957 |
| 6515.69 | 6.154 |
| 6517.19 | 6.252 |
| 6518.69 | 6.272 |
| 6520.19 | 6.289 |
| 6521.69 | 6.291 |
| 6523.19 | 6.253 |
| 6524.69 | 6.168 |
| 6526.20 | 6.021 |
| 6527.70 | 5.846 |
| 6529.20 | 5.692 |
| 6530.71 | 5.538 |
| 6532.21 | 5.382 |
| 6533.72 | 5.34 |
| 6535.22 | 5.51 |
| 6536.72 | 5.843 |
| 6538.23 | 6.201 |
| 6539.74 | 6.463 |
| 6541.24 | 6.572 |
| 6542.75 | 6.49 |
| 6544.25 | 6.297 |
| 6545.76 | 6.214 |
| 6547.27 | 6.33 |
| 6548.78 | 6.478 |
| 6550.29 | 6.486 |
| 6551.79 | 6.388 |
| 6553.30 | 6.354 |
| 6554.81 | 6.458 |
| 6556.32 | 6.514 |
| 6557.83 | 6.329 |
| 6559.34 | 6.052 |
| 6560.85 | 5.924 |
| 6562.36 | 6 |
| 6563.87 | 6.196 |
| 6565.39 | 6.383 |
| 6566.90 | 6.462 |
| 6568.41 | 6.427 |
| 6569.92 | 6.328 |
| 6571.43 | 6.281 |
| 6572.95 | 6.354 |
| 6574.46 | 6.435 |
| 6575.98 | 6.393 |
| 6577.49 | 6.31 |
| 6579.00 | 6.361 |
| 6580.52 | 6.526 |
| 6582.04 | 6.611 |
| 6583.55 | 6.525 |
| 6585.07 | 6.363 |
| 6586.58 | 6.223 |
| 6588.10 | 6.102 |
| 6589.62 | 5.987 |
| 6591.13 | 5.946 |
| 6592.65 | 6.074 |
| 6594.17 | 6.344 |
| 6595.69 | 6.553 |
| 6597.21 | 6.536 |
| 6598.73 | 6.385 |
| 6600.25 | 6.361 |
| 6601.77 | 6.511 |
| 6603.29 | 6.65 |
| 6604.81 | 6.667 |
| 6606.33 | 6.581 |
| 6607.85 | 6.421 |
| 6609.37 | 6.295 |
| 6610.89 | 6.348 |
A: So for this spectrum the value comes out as -2.57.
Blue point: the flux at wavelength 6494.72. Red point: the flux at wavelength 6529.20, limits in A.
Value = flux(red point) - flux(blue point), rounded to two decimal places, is -0.47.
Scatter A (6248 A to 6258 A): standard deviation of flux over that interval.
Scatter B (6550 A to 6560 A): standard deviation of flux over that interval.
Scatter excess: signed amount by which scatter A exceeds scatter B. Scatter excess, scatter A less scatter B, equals -0.01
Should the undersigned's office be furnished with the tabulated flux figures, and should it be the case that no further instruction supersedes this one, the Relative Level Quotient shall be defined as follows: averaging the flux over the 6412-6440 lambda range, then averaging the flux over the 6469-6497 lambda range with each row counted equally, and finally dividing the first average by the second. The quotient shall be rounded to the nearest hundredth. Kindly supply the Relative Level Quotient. 0.95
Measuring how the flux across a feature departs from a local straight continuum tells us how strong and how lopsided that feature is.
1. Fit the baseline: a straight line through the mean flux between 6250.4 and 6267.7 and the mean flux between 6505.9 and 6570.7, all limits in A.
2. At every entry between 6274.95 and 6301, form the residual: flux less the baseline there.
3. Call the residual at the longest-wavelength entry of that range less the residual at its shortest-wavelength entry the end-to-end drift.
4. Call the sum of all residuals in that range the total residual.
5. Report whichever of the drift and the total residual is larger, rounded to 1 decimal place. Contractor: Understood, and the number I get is 3.7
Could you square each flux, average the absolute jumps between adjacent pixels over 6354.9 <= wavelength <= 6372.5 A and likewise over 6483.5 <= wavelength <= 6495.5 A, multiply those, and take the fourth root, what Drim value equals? 1.25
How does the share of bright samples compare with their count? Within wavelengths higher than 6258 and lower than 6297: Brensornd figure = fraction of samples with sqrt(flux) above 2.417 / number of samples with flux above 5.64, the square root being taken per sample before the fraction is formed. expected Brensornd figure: 0.019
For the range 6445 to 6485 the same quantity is 0.026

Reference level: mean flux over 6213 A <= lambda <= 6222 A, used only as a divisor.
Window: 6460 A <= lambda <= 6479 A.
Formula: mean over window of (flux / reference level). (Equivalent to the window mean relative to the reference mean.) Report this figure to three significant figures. 1.13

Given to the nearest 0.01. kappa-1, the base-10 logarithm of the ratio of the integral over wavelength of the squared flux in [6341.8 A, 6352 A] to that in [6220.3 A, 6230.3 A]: 0.13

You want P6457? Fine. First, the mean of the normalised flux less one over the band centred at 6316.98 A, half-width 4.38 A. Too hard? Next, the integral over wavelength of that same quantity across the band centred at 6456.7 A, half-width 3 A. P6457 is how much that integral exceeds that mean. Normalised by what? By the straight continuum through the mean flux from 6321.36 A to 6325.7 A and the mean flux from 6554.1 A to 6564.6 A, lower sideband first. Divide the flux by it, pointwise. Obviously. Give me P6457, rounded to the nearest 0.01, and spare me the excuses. -0.19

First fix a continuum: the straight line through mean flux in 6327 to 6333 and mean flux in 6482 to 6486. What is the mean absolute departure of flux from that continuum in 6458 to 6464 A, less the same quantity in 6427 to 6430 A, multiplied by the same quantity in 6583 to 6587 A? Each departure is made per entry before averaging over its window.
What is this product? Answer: 0.3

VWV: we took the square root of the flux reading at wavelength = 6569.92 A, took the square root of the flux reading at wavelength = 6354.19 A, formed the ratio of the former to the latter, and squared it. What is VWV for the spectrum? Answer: 1.07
